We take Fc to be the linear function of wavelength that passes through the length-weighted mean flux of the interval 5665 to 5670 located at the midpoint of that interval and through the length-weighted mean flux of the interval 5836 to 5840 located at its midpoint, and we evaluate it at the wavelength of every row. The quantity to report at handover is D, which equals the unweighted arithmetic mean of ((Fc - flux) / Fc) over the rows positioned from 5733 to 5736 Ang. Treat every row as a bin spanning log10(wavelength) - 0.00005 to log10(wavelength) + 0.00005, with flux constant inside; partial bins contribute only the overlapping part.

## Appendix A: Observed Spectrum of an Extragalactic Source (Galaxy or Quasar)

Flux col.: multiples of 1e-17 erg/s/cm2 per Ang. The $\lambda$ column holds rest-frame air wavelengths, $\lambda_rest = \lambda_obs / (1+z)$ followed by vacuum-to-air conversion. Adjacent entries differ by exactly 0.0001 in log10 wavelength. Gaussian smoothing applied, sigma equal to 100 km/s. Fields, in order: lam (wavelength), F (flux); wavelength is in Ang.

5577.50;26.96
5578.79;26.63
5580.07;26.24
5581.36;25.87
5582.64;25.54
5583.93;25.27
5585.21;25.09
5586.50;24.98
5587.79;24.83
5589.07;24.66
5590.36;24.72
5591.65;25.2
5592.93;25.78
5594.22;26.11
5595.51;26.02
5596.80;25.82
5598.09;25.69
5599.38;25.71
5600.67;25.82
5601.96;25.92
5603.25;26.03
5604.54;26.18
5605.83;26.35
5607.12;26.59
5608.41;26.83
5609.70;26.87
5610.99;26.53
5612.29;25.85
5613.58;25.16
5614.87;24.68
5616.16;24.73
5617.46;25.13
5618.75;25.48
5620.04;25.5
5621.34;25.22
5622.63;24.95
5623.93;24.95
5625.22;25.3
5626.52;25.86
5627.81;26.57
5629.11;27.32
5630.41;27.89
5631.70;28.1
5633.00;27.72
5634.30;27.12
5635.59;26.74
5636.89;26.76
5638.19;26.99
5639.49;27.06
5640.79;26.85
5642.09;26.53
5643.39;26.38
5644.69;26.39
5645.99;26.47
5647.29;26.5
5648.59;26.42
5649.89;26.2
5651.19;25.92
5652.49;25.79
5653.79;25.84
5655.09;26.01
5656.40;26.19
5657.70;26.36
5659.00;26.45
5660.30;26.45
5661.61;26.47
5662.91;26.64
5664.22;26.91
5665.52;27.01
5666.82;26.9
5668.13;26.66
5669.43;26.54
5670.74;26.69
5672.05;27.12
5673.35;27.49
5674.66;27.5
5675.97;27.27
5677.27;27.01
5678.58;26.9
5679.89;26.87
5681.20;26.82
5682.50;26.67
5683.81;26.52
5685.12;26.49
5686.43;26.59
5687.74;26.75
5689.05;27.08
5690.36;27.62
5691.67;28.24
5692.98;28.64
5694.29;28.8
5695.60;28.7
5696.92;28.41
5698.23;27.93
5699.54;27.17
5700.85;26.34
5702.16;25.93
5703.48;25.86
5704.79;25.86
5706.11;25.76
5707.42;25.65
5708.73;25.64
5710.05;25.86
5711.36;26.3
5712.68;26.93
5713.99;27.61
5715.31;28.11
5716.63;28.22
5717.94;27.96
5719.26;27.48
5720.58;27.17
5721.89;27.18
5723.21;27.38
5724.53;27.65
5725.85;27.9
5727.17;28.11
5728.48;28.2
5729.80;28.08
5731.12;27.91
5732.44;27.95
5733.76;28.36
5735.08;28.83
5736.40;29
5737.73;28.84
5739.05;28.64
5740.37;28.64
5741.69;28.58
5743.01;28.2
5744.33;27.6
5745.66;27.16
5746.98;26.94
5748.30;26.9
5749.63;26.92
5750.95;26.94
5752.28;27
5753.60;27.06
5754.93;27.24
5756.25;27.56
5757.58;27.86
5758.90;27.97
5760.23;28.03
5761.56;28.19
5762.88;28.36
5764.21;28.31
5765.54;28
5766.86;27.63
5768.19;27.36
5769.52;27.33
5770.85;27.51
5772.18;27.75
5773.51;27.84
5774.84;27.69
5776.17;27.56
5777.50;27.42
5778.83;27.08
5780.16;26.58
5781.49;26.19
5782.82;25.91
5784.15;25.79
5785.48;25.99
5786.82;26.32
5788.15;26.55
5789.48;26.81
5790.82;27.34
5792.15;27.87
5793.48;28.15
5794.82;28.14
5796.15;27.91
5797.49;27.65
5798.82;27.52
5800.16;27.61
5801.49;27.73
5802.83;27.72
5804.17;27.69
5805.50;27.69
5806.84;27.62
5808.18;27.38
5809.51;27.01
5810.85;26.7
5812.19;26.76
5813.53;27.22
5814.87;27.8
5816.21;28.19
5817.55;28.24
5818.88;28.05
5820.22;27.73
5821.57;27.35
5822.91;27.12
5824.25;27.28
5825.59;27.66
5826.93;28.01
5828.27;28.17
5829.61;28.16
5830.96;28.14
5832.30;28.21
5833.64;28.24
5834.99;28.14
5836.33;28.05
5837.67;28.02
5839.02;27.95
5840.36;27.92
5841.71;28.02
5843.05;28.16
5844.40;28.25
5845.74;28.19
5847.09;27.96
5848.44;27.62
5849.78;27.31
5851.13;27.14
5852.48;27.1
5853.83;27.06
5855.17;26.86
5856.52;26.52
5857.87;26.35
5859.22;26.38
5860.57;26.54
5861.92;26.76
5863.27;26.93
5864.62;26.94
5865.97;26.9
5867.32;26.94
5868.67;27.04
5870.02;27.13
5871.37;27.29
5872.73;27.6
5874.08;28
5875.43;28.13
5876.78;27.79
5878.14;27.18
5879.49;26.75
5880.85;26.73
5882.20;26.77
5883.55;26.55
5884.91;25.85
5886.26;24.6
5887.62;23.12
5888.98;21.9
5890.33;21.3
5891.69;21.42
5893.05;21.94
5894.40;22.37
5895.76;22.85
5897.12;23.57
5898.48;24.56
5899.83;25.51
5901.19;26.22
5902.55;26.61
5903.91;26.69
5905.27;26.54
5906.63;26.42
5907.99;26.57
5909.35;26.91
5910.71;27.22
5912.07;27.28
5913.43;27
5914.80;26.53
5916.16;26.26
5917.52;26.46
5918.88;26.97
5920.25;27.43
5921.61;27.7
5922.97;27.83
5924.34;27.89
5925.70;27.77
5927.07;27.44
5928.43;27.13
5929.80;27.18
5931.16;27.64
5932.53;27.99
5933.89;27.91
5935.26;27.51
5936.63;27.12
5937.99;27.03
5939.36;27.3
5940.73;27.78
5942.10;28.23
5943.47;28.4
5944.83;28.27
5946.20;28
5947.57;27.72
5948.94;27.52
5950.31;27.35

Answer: -0.05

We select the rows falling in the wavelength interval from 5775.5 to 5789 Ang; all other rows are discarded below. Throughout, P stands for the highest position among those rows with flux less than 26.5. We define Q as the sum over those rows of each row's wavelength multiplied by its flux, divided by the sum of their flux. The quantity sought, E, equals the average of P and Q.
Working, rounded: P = 5786.82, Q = 5782.1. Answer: 5784.5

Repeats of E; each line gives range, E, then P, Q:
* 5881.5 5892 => 5889.2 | 5891.69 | 5886.7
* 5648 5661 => 5657.4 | 5660.30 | 5654.5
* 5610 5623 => 5619.7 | 5622.63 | 5616.8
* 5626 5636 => 5628.8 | 5626.52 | 5631.1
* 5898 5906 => 5901.6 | 5901.19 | 5901.9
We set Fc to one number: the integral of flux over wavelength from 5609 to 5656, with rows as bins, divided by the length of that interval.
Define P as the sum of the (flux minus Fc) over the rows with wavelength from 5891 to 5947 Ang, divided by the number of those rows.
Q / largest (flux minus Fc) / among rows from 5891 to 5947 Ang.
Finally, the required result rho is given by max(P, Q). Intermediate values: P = 0.4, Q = 2.2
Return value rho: 2.2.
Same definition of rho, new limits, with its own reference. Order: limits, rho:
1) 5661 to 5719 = 2.6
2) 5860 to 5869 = 0.8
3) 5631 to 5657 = 1.9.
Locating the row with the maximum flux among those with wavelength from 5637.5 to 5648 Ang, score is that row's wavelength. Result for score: 5639.49 Ang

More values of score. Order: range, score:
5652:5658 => 5657.70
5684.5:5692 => 5691.67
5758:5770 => 5762.88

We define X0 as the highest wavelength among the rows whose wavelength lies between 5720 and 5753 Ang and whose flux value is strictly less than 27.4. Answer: 5752.28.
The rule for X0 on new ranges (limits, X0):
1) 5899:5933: 5929.80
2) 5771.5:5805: 5790.82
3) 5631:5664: 5662.91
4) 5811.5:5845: 5824.25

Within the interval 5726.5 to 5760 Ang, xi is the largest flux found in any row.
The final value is 29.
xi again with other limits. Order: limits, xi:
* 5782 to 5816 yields 28.15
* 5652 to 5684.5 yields 27.5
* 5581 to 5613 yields 26.87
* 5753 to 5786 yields 28.36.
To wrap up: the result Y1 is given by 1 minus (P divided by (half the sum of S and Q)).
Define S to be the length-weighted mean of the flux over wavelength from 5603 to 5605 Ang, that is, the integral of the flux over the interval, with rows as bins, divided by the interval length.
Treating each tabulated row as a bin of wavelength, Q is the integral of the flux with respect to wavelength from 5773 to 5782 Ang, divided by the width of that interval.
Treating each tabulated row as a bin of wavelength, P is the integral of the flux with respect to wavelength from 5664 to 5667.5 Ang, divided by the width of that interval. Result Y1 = -0.012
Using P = 27.0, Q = 27.2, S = 26.1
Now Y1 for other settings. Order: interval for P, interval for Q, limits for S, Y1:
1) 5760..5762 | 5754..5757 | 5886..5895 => -0.131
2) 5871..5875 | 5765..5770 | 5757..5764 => 0.007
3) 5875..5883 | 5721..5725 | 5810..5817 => 0.006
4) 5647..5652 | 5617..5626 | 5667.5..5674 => -0.007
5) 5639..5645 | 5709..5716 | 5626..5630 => 0.005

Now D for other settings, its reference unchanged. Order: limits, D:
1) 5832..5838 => 0.00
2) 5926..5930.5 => 0.05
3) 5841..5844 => 0.00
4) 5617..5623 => 0.05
